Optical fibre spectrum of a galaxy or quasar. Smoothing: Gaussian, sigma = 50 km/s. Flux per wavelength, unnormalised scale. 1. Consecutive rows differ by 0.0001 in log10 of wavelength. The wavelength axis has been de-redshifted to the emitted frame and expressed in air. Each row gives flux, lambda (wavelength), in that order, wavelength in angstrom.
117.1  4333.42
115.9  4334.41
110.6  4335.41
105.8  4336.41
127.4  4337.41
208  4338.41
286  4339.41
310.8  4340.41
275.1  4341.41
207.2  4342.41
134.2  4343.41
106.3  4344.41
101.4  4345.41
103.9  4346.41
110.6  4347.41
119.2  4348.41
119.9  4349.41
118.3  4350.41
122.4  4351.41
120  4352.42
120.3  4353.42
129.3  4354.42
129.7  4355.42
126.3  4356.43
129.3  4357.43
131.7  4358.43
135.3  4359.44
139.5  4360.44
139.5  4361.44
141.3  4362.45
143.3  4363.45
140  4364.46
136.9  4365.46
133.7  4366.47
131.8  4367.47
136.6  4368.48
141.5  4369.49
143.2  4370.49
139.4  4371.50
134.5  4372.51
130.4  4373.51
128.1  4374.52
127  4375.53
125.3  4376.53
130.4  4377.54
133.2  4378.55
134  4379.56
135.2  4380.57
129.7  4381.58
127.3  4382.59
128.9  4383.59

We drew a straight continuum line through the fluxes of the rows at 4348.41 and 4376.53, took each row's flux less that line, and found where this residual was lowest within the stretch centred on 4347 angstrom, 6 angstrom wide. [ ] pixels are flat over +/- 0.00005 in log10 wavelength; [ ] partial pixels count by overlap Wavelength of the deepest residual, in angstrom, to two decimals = 4345.41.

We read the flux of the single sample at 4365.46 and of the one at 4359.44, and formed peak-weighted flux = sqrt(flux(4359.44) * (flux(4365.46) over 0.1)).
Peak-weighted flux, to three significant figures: 430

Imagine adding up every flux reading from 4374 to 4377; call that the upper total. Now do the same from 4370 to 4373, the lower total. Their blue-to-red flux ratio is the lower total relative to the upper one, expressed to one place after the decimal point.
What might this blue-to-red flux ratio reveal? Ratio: 1.1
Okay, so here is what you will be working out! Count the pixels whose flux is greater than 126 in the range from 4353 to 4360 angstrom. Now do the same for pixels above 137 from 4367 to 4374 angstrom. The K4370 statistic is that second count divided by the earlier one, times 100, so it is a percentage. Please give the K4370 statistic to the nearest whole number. 50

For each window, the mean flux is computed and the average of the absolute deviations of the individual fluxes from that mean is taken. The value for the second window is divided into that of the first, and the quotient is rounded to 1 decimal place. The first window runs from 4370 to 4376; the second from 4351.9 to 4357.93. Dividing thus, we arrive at 1.4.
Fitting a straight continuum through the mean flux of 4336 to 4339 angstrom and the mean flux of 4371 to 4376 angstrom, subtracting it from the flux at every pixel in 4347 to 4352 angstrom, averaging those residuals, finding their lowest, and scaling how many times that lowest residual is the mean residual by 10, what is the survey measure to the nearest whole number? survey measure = 13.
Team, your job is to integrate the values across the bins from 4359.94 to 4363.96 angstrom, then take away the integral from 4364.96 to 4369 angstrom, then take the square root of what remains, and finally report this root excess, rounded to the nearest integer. 5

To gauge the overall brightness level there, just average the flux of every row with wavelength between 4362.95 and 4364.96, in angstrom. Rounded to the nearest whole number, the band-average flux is 142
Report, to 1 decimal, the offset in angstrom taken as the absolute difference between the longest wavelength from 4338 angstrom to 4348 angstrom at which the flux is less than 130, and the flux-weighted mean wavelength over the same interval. 5.5 angstrom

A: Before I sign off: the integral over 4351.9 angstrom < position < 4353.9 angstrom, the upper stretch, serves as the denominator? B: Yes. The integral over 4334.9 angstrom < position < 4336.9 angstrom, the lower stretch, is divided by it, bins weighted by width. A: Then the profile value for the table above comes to 0.90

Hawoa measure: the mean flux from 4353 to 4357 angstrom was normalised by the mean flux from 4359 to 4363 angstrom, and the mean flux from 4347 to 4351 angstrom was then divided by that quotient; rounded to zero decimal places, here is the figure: 129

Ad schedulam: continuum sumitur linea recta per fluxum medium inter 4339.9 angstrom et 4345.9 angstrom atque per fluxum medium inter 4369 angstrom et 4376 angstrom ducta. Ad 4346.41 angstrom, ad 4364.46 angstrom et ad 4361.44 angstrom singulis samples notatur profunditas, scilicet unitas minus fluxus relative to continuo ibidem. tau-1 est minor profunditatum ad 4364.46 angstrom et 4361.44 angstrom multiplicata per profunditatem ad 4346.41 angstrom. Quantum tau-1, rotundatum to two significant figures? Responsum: 0.028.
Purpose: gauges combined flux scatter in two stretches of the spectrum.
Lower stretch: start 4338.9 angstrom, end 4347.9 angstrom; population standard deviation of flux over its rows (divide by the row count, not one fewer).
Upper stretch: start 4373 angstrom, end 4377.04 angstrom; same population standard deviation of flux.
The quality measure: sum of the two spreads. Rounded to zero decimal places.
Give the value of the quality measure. 85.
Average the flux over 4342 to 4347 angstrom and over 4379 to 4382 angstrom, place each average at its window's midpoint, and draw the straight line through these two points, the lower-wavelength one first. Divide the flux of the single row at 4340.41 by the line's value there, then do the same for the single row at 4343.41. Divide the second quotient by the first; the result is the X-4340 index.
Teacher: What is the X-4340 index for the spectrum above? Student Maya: 0.43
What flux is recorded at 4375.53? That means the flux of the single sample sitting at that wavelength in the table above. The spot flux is 127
